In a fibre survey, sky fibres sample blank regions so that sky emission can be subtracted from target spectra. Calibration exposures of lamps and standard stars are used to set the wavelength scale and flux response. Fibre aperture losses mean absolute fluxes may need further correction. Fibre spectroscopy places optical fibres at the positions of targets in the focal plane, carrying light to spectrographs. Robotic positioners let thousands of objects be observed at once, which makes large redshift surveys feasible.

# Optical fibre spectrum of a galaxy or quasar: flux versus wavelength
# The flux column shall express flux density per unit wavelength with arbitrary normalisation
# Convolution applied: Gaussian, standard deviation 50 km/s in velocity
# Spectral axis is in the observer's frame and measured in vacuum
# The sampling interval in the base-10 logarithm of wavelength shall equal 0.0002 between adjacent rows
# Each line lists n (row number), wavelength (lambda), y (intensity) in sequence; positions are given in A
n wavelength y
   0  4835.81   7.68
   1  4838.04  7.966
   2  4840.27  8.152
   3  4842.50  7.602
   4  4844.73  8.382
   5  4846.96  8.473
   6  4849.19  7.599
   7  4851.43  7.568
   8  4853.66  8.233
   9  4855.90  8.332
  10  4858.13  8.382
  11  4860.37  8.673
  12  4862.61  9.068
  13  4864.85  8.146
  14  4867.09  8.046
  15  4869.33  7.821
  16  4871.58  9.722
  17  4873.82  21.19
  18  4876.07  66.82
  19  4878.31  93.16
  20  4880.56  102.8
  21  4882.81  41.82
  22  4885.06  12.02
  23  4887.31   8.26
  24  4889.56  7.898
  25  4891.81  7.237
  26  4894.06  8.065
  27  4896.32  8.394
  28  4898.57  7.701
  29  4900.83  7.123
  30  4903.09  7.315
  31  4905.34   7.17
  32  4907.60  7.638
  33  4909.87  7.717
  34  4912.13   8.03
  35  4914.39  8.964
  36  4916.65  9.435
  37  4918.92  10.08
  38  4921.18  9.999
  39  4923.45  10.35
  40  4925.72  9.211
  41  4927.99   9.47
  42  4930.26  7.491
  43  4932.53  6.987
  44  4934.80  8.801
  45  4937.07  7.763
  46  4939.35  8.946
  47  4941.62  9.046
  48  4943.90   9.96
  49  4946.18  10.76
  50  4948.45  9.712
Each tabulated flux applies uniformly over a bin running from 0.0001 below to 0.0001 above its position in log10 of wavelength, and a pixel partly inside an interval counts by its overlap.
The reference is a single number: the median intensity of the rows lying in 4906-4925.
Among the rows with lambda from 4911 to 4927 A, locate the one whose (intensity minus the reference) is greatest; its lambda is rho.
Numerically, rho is 4923.45 A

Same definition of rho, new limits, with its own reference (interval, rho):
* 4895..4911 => 4896.32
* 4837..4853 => 4846.96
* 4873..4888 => 4880.56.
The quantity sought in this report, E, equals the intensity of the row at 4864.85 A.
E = 8.146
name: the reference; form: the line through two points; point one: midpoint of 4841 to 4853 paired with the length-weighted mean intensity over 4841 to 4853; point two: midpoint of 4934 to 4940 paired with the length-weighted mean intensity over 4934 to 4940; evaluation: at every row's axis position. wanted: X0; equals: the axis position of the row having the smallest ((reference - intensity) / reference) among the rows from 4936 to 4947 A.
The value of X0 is 4946.18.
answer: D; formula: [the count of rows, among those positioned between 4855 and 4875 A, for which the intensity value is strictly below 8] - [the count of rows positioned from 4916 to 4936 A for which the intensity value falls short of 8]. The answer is -1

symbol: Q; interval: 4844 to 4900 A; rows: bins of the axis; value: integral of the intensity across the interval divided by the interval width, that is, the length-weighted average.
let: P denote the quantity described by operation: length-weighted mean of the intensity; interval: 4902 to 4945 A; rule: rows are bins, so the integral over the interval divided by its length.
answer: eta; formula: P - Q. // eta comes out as -11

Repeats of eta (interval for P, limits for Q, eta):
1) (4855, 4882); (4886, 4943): 21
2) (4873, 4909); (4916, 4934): 17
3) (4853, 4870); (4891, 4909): 1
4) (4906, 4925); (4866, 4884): -35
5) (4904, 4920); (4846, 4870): 0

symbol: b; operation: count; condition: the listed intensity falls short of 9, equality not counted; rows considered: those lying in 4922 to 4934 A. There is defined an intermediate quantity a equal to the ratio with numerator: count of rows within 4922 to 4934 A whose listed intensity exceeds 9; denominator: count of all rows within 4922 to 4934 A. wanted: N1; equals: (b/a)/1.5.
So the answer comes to 2.2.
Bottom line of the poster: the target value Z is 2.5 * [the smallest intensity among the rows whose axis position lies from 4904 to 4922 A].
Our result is 17.9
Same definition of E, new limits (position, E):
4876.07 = 66.82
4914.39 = 8.964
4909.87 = 7.717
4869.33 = 7.821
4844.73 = 8.382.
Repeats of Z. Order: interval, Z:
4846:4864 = 18.9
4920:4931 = 18.7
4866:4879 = 19.6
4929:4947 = 17.5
